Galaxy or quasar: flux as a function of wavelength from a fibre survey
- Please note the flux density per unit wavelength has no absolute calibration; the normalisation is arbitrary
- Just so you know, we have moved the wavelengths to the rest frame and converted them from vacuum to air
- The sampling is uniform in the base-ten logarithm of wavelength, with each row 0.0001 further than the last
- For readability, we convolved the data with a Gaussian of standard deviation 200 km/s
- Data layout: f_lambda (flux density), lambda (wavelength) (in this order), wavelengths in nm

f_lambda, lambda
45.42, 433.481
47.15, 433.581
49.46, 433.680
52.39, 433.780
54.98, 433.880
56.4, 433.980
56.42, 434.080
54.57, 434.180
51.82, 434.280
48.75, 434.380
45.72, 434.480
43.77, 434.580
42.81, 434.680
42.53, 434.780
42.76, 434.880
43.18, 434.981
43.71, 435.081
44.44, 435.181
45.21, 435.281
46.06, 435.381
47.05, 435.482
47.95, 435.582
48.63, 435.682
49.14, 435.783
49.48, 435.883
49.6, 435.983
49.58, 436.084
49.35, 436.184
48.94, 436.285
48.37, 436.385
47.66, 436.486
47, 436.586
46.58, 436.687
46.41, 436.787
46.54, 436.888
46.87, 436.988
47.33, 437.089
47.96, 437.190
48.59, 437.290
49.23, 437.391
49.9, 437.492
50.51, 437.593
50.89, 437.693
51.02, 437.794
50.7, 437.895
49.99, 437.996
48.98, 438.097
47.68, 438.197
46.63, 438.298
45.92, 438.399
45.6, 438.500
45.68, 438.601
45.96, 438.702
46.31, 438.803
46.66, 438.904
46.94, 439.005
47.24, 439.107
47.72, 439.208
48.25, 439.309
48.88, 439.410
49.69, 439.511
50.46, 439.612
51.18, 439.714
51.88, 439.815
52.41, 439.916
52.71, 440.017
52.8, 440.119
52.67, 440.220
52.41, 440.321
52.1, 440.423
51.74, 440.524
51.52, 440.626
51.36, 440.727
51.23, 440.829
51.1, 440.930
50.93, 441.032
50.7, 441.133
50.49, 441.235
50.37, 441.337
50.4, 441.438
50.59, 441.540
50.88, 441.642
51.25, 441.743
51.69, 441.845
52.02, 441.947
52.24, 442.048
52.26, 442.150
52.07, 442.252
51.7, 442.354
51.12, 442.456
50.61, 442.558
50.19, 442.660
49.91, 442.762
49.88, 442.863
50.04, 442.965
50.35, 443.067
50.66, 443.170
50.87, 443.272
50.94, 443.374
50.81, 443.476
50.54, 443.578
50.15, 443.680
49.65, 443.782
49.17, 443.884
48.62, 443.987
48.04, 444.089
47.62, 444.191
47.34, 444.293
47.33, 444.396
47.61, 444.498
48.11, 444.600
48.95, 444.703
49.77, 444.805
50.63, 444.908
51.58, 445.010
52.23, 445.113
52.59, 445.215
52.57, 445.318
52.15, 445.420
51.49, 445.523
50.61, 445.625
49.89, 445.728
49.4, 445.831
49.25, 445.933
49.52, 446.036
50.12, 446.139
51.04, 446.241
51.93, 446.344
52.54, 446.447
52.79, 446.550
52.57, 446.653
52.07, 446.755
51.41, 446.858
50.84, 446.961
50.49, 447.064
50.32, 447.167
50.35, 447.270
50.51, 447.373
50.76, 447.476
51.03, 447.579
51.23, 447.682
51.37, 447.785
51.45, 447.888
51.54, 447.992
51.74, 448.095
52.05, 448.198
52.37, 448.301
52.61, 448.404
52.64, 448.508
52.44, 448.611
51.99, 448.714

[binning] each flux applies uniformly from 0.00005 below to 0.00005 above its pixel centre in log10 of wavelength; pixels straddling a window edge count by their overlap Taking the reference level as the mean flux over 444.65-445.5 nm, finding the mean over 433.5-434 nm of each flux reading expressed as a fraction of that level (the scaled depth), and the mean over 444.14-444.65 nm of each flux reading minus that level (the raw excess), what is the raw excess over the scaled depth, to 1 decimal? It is -3.7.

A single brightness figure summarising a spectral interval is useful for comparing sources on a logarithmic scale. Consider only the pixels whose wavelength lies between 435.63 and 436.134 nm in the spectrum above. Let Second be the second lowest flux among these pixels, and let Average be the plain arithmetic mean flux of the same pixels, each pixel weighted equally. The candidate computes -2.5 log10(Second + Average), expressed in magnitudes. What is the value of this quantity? -4.98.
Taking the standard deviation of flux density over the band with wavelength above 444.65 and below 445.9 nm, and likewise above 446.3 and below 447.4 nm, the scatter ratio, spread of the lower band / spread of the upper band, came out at 1.3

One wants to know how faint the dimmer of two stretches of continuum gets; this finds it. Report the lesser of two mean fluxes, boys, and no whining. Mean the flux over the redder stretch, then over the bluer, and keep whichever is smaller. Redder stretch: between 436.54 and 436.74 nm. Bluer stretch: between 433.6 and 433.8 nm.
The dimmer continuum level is 46.8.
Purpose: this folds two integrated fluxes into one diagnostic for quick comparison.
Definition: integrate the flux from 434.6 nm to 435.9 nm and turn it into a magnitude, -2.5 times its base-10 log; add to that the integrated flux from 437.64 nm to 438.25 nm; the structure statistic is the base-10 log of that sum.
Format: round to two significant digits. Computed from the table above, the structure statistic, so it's 1.4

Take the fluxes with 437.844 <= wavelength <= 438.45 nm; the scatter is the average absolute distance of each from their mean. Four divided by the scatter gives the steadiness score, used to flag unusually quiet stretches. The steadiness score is 2.5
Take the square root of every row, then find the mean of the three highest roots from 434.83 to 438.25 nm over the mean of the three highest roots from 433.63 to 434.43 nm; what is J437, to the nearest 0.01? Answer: 0.95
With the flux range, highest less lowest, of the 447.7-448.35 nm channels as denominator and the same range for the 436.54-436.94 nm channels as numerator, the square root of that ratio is 0.8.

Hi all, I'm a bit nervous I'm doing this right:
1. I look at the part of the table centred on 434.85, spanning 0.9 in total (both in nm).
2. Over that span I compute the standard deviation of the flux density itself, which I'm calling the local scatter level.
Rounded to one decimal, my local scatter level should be 1.1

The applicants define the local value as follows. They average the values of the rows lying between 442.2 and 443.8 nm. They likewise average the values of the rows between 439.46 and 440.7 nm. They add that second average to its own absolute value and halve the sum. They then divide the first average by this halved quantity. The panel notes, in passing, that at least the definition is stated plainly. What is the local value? 0.98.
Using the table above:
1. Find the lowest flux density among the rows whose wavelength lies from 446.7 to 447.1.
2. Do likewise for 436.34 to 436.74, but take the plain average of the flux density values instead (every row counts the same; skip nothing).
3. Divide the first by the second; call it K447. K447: 1.07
